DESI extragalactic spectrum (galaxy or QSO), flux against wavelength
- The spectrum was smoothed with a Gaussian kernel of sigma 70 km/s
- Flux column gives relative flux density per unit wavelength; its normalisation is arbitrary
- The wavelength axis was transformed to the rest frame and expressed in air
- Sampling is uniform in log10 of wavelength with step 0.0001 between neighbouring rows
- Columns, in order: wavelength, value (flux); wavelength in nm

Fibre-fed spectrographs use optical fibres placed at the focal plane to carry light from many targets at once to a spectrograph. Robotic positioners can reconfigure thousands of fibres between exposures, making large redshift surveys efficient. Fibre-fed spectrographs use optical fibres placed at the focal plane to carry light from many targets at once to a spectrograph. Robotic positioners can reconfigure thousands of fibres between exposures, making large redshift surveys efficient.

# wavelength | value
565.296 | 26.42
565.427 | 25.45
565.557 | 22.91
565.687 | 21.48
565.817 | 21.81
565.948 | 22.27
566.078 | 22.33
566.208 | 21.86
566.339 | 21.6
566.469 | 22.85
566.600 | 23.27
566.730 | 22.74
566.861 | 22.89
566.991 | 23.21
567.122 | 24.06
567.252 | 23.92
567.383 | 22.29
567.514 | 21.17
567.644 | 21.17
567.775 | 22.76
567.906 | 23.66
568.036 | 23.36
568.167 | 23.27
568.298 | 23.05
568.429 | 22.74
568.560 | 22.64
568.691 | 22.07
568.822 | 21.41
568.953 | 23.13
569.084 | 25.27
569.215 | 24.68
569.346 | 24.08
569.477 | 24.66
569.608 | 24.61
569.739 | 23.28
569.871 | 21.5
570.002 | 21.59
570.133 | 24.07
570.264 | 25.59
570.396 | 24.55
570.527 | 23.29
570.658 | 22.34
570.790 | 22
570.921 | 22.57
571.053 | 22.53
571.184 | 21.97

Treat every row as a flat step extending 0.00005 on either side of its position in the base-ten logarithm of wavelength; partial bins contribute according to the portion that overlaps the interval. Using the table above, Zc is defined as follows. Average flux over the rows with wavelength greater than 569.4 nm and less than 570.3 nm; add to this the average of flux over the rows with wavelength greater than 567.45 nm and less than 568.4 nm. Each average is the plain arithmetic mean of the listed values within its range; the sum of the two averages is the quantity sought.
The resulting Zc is 46.2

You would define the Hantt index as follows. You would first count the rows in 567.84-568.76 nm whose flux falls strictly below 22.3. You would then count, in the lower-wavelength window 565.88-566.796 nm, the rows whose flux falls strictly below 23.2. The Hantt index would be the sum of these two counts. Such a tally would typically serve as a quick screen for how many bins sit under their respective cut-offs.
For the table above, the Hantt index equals 7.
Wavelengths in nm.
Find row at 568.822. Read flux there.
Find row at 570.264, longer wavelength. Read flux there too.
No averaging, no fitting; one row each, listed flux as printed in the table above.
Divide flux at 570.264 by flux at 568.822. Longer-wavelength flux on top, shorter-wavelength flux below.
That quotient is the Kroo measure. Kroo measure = 1.20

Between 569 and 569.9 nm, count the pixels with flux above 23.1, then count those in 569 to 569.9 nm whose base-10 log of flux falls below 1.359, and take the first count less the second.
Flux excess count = 5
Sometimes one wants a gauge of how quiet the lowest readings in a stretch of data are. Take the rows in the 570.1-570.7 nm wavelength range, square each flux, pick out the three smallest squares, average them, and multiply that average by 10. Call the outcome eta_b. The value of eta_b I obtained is 5403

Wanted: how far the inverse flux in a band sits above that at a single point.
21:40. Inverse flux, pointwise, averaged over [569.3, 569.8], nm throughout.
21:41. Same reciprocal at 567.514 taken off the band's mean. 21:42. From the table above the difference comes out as -0.0058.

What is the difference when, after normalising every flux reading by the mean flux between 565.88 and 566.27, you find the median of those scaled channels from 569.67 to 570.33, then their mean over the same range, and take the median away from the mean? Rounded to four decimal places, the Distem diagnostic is -0.0033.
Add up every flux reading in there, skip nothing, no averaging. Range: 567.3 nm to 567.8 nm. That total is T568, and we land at 87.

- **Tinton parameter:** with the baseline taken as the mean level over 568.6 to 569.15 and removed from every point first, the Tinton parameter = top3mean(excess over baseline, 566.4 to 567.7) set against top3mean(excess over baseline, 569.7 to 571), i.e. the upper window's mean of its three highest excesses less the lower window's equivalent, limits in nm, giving 1.0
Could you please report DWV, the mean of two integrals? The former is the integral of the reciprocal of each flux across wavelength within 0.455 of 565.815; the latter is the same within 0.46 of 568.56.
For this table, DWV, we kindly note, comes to 0.0405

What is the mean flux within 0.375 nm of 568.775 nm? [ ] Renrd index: 22.88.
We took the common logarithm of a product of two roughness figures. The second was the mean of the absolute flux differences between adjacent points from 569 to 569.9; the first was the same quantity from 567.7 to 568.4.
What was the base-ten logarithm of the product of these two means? -0.5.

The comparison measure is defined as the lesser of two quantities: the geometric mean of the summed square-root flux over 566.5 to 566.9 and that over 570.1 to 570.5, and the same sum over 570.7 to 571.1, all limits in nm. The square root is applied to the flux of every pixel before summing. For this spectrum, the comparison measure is 14.2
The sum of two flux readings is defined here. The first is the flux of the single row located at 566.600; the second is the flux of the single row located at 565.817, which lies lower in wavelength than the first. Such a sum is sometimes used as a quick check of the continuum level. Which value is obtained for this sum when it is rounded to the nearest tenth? 45.1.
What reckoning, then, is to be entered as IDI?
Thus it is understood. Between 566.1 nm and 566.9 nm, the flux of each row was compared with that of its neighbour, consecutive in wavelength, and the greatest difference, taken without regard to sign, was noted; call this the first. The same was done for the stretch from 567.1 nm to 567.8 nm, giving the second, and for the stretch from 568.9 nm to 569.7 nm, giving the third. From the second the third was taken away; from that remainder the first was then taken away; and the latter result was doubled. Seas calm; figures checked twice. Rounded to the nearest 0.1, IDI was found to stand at -3.5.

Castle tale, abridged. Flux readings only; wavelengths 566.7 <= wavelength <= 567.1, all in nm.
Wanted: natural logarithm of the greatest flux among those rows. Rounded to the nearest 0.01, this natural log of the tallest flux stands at 3.14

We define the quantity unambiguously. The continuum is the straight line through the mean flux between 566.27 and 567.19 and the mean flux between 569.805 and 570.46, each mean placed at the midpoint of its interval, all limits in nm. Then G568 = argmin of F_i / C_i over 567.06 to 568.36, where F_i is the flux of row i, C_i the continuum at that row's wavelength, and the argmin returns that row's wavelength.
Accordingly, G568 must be 567.644 nm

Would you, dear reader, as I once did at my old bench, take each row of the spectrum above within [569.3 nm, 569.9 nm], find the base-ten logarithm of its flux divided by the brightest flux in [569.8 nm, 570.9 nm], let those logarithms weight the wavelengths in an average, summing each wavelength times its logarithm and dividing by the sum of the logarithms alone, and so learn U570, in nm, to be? 569.70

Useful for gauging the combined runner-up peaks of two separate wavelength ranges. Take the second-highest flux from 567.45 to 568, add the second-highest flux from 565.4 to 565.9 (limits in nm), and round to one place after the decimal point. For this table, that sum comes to 45.7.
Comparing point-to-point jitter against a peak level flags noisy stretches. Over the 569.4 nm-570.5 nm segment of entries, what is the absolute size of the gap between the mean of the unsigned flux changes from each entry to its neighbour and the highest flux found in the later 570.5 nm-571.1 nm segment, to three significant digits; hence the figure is 22.1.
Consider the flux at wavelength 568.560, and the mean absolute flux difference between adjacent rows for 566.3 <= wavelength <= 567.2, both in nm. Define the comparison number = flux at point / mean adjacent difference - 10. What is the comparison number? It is 29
